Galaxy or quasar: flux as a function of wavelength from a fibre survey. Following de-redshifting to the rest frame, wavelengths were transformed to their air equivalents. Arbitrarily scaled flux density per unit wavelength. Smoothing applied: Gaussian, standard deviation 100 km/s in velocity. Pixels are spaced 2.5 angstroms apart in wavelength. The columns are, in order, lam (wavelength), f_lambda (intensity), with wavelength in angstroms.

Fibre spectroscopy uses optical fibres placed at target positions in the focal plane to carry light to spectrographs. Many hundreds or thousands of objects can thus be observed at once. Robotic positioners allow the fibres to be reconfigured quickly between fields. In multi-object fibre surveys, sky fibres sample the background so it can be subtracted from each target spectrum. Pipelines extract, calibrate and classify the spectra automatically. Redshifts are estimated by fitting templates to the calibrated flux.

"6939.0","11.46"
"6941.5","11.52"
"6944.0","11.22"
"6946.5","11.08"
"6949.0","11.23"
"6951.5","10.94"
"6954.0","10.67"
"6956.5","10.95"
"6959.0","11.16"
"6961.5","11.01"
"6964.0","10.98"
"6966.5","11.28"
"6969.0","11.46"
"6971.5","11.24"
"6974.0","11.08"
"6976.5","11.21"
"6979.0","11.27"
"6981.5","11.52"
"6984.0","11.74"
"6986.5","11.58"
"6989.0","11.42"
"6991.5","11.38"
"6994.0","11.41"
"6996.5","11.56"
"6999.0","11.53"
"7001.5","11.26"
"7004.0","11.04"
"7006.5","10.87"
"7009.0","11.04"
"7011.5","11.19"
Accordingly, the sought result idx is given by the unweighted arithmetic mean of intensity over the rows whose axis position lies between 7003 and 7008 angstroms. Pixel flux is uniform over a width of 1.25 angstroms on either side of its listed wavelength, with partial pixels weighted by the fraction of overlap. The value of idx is 11.0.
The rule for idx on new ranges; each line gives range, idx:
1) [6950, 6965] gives 11.0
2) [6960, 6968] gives 11.1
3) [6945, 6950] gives 11.2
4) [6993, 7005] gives 11.4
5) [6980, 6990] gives 11.6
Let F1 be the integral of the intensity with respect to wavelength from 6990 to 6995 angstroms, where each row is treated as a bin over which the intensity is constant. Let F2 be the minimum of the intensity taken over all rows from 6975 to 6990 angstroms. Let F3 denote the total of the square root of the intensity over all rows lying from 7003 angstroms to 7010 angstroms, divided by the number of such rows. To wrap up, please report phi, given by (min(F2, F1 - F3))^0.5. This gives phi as 3.35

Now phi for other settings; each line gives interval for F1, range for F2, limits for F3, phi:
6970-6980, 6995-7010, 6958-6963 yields 3.30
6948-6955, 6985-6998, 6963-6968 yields 3.37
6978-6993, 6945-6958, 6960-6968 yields 3.27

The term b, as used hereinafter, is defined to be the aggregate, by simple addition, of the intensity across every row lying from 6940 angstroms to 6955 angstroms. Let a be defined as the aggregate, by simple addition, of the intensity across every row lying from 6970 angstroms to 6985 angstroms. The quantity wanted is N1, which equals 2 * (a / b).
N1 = 2.04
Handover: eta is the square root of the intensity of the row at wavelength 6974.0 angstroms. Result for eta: 3.33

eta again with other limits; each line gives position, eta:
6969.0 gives 3.39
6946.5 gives 3.33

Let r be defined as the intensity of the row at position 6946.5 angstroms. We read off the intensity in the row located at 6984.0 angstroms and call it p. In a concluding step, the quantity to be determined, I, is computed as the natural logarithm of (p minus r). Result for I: -0.4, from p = 11.74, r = 11.08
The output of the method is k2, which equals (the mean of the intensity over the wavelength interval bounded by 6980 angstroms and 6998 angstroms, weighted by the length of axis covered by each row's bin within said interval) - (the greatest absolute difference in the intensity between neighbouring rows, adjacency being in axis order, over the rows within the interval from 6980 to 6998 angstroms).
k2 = 11.3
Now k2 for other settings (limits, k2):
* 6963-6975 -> 10.9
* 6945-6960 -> 10.7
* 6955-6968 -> 10.8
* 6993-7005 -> 11.1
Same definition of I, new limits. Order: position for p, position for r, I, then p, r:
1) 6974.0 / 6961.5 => -2.7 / 11.08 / 11.01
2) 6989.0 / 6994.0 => -4.6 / 11.42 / 11.41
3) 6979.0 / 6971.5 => -3.5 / 11.27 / 11.24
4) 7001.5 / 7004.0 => -1.5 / 11.26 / 11.04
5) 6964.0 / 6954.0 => -1.2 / 10.98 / 10.67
